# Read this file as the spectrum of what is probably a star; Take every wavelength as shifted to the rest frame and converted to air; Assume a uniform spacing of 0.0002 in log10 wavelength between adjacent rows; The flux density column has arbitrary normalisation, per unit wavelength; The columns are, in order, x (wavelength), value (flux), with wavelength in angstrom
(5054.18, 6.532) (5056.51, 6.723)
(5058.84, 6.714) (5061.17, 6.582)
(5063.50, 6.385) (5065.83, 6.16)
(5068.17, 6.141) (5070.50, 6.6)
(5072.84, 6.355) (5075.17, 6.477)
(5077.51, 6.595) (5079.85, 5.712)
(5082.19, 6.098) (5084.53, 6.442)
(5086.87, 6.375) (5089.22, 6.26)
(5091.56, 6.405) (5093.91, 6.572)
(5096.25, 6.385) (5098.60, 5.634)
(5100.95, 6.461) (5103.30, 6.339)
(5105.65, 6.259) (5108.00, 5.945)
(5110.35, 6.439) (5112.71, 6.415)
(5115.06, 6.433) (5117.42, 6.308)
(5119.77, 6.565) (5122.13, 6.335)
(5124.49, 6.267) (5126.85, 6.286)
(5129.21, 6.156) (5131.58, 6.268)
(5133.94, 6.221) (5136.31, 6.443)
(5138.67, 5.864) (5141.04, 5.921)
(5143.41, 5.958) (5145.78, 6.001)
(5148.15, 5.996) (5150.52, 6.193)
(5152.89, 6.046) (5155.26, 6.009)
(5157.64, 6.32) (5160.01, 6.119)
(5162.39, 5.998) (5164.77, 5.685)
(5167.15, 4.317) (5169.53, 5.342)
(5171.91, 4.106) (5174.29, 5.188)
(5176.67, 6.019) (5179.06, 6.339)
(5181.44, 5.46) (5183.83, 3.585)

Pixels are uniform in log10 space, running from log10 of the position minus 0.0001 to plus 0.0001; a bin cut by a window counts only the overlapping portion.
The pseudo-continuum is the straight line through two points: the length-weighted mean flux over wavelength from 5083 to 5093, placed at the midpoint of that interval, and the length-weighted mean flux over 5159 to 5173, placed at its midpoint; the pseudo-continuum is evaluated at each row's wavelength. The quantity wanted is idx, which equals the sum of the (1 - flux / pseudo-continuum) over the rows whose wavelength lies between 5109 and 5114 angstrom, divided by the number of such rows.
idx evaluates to -0.07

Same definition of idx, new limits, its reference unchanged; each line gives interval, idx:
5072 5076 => 0.02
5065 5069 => 0.08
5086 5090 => 0.01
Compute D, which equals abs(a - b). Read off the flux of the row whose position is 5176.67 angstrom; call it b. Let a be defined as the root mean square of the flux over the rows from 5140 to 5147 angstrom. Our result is 0.06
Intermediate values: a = 5.96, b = 6.019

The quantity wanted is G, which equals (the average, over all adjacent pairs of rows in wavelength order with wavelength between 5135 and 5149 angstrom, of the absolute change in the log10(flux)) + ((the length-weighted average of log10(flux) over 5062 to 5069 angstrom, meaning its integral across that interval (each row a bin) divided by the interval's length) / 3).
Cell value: 0.2754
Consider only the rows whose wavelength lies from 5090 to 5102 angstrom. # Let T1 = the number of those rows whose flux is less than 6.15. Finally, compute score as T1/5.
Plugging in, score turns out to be 0.2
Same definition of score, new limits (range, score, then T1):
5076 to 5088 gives 0.4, 2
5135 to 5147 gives 0.8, 4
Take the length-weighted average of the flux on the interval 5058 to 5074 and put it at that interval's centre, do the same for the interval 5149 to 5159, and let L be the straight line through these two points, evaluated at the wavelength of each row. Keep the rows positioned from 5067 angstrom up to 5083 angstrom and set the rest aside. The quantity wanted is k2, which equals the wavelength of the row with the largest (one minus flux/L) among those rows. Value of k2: 5079.85 angstrom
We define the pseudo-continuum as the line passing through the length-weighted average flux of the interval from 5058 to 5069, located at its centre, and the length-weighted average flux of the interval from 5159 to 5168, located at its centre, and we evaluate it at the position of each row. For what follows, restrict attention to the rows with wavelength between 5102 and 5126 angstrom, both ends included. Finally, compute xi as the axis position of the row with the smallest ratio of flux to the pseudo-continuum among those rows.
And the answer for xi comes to 5108.00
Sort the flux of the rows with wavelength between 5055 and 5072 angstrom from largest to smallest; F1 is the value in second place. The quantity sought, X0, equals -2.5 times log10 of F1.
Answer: -2.07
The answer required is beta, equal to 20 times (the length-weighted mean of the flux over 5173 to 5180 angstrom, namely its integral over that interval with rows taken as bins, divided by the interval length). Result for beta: 116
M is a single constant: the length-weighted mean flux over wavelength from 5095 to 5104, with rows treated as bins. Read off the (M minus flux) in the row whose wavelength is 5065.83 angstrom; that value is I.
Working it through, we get 0.04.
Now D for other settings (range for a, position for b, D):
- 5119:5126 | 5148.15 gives 0.39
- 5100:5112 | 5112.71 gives 0.12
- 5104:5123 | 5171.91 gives 2.23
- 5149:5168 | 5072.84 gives 0.49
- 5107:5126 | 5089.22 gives 0.08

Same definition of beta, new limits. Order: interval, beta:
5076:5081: 123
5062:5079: 128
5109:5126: 128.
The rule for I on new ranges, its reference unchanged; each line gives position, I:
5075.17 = -0.27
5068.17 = 0.06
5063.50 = -0.18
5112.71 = -0.21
